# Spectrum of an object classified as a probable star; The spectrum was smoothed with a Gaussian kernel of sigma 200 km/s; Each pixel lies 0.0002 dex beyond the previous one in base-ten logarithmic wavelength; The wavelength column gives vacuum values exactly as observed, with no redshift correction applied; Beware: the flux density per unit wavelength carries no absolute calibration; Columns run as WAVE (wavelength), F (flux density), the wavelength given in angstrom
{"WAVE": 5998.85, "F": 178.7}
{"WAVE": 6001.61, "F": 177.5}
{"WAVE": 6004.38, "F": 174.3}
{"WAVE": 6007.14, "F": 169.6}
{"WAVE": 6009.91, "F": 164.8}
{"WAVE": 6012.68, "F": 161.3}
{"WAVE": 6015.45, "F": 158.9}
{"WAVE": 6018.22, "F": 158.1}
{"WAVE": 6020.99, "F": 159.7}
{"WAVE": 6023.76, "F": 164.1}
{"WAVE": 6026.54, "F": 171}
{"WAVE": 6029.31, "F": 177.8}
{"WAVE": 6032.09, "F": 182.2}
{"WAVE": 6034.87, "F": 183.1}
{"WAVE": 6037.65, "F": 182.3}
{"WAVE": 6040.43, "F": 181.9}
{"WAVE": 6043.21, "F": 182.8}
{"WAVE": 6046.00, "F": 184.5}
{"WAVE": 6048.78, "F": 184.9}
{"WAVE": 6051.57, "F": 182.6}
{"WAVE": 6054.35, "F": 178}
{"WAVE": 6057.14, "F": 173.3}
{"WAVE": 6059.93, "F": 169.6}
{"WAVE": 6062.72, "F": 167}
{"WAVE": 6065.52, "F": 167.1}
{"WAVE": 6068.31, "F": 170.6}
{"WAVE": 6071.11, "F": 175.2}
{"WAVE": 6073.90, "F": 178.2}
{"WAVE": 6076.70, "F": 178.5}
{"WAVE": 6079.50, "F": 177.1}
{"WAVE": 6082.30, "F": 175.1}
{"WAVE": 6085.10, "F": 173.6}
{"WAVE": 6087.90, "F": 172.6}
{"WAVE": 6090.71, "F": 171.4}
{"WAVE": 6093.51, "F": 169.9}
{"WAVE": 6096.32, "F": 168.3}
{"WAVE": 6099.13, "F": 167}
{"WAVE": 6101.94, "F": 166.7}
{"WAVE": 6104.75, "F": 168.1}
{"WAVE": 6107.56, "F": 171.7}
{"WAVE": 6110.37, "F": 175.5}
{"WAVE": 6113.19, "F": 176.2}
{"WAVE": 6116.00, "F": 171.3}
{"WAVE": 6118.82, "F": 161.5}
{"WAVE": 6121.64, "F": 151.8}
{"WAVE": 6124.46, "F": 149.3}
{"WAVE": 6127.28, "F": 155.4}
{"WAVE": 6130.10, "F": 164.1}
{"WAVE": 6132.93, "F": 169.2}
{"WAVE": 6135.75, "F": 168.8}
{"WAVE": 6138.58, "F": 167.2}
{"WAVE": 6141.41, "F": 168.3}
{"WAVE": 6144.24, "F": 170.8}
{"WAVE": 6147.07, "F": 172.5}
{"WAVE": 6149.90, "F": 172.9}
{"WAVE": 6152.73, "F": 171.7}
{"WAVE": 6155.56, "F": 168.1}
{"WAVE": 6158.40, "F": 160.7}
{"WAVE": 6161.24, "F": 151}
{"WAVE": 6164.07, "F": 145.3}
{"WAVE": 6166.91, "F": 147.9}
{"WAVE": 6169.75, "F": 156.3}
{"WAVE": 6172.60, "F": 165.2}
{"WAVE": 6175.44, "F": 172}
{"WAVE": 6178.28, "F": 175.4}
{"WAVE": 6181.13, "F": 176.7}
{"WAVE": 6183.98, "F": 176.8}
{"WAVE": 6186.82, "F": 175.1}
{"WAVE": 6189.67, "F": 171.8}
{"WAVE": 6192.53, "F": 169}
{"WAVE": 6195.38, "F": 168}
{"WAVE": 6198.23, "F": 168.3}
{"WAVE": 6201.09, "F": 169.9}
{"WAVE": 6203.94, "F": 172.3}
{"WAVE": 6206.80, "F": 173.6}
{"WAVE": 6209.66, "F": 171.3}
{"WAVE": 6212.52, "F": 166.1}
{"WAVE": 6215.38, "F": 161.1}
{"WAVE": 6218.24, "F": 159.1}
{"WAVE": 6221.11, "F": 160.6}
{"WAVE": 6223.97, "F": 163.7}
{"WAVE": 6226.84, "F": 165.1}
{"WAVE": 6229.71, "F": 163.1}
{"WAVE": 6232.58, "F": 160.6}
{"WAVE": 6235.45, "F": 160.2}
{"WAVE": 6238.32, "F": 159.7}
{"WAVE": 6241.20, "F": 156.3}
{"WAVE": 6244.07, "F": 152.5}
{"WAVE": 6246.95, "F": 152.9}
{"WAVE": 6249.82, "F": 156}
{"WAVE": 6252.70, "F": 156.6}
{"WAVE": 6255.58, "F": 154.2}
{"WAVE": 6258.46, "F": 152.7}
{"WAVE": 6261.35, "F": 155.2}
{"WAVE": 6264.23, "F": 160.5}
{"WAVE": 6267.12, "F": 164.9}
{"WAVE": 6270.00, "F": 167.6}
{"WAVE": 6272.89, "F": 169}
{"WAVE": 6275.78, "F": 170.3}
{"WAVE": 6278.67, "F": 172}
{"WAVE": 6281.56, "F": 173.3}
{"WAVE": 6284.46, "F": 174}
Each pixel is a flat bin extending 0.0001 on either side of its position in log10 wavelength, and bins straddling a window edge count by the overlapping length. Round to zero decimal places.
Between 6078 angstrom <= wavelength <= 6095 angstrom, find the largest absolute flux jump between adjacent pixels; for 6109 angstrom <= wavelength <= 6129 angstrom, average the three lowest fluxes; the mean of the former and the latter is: 77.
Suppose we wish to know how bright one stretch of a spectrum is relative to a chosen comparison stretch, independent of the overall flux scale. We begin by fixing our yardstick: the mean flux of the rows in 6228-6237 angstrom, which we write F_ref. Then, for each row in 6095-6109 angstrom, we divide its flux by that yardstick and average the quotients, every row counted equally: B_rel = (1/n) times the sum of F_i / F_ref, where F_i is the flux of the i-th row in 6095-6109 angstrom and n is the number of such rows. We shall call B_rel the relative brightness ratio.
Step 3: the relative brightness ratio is 1.04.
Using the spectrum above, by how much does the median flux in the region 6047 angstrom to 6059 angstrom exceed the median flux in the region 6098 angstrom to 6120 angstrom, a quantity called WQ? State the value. 11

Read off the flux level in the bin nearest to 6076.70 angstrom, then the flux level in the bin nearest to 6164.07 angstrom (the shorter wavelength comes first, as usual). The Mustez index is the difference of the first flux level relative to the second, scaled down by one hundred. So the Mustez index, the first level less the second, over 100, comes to 0.33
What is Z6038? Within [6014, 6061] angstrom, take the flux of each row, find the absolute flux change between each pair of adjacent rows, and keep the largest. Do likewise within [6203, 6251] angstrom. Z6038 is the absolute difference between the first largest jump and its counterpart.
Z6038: 1.7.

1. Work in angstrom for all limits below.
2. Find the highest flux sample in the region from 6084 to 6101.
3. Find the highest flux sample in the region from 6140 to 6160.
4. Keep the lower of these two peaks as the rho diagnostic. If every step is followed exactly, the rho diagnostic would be 173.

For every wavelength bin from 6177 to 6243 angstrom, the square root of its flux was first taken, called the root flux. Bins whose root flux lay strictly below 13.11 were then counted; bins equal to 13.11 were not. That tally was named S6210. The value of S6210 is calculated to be 17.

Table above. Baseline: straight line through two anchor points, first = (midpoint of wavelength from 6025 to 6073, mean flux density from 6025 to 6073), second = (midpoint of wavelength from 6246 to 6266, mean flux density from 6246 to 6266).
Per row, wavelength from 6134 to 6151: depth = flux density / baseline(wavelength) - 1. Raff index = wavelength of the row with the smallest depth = 6138.58 angstrom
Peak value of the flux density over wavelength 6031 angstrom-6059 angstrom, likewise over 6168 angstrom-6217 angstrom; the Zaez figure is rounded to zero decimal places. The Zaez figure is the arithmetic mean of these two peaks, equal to 181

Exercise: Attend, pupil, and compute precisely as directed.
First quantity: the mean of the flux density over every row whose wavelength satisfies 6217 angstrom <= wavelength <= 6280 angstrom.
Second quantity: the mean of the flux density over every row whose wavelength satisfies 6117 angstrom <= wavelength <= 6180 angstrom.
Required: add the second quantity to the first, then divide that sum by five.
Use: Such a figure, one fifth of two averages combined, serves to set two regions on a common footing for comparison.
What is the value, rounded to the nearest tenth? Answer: 64.7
